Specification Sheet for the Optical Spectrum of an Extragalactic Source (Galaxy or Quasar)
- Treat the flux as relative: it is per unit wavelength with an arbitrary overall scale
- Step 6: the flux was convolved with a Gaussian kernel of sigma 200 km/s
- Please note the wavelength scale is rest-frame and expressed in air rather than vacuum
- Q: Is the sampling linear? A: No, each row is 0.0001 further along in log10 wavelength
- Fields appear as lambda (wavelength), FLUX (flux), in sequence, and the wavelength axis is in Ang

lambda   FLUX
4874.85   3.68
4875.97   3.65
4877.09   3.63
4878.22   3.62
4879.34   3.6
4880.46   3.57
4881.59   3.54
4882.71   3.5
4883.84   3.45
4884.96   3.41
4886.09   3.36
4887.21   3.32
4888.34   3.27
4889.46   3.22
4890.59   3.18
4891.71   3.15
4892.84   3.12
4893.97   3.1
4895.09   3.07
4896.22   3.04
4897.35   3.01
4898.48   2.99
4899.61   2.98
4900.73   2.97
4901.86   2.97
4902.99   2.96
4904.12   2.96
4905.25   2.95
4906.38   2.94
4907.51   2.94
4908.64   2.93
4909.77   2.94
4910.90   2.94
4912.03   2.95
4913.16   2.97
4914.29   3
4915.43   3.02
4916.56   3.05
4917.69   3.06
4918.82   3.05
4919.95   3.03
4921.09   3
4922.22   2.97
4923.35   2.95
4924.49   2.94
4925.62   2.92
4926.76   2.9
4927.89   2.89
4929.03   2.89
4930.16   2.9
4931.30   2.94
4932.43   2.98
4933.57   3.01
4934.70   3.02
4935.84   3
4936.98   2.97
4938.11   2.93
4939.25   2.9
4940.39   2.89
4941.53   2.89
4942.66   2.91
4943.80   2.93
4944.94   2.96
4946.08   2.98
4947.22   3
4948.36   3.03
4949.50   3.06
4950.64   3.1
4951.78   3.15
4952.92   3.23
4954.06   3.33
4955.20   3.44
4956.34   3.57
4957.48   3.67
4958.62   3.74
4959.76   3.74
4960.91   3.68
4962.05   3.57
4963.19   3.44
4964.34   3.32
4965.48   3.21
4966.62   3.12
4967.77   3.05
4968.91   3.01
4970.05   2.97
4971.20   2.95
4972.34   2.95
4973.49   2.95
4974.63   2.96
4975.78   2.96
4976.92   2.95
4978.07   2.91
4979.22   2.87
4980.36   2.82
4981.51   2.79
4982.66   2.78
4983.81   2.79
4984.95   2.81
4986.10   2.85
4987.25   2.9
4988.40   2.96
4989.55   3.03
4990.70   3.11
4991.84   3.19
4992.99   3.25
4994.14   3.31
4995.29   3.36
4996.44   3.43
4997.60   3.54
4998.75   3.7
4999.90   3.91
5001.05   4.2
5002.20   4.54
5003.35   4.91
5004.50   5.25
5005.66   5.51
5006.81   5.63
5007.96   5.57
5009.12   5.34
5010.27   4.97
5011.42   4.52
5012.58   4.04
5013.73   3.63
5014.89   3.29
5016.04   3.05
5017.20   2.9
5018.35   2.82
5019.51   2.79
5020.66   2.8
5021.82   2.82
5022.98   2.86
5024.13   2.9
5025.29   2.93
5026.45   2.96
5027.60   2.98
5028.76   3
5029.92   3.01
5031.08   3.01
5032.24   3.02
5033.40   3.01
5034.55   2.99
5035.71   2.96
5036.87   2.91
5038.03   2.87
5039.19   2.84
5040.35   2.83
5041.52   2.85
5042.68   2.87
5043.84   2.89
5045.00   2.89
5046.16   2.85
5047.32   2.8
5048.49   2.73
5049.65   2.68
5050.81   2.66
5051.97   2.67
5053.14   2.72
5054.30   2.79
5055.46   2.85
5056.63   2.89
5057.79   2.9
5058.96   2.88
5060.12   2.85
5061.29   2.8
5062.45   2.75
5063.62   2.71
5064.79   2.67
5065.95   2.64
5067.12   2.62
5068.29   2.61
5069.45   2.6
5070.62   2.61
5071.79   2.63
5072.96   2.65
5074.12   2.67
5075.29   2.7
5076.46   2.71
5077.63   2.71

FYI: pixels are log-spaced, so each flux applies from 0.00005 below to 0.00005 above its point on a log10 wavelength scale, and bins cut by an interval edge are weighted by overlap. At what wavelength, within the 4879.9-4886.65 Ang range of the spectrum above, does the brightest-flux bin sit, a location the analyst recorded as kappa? 4880.46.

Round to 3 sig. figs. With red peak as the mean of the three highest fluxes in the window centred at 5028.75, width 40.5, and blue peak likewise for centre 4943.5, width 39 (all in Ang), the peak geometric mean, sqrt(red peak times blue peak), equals 4.29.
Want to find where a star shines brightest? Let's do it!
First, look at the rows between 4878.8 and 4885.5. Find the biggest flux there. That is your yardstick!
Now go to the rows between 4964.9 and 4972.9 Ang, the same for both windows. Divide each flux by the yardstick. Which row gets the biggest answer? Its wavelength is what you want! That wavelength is 4965.48 Ang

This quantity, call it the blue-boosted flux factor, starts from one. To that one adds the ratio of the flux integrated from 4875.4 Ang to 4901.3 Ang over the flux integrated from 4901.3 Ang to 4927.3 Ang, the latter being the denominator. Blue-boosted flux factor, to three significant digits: 2.10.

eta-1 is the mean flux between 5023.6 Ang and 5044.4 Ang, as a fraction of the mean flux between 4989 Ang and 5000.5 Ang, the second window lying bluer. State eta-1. 0.87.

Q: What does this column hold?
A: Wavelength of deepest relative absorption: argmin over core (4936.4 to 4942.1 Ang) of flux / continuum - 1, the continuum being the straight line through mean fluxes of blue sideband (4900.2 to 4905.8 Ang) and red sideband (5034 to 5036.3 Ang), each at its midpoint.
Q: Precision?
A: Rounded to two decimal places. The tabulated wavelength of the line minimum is 4941.53 Ang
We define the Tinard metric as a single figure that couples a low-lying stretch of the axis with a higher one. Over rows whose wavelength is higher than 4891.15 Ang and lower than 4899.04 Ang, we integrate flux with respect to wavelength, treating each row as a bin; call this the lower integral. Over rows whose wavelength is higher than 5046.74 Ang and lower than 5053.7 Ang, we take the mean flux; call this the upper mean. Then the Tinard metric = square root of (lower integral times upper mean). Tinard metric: 8.10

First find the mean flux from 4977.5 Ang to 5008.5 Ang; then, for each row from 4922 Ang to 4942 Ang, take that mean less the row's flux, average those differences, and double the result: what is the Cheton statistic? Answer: 1.38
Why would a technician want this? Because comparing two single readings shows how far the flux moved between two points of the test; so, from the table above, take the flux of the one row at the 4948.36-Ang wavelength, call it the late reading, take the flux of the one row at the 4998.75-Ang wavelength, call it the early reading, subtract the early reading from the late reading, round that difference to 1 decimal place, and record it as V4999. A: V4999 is -0.7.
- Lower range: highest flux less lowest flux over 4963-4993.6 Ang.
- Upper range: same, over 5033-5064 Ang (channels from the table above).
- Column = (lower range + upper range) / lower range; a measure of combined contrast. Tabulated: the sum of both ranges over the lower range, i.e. 1.5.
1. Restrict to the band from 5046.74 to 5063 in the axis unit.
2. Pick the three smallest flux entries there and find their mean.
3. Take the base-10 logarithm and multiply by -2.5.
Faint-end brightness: -1.07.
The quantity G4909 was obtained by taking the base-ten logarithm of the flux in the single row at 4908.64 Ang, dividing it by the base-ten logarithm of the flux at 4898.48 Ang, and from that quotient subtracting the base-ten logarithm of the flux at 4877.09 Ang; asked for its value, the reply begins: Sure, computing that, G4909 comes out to 0.42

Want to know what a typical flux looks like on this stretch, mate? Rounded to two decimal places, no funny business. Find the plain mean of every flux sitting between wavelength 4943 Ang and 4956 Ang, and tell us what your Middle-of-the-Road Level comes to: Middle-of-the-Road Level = 3.11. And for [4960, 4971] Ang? 3.26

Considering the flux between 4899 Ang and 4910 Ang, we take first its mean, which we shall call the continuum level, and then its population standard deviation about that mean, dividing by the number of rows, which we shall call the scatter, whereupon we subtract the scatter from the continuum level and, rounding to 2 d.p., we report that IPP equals 2.94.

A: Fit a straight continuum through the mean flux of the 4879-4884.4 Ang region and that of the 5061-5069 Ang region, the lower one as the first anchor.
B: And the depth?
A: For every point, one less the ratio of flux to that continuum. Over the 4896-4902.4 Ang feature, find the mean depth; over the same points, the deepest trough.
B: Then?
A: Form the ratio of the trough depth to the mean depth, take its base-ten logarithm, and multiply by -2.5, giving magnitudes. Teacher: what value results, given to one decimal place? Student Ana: 0.0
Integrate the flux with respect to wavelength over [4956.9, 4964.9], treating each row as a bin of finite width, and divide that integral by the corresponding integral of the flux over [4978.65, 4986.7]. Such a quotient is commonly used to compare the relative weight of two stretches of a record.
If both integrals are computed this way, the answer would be 1.27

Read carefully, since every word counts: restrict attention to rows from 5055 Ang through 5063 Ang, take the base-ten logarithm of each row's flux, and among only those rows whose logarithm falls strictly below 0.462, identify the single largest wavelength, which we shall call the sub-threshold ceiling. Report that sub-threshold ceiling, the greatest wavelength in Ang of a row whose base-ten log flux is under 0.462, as 5062.45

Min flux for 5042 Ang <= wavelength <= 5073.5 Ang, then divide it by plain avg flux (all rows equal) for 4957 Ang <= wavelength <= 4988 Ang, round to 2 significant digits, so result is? 0.84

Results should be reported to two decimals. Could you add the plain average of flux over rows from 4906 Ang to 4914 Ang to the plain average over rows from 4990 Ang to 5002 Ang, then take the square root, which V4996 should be 2.54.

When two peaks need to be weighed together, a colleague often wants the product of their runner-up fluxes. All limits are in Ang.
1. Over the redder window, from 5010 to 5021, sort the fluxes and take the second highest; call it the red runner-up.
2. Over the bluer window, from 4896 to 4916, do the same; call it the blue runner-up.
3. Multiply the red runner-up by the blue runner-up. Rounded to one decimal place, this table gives 13.7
